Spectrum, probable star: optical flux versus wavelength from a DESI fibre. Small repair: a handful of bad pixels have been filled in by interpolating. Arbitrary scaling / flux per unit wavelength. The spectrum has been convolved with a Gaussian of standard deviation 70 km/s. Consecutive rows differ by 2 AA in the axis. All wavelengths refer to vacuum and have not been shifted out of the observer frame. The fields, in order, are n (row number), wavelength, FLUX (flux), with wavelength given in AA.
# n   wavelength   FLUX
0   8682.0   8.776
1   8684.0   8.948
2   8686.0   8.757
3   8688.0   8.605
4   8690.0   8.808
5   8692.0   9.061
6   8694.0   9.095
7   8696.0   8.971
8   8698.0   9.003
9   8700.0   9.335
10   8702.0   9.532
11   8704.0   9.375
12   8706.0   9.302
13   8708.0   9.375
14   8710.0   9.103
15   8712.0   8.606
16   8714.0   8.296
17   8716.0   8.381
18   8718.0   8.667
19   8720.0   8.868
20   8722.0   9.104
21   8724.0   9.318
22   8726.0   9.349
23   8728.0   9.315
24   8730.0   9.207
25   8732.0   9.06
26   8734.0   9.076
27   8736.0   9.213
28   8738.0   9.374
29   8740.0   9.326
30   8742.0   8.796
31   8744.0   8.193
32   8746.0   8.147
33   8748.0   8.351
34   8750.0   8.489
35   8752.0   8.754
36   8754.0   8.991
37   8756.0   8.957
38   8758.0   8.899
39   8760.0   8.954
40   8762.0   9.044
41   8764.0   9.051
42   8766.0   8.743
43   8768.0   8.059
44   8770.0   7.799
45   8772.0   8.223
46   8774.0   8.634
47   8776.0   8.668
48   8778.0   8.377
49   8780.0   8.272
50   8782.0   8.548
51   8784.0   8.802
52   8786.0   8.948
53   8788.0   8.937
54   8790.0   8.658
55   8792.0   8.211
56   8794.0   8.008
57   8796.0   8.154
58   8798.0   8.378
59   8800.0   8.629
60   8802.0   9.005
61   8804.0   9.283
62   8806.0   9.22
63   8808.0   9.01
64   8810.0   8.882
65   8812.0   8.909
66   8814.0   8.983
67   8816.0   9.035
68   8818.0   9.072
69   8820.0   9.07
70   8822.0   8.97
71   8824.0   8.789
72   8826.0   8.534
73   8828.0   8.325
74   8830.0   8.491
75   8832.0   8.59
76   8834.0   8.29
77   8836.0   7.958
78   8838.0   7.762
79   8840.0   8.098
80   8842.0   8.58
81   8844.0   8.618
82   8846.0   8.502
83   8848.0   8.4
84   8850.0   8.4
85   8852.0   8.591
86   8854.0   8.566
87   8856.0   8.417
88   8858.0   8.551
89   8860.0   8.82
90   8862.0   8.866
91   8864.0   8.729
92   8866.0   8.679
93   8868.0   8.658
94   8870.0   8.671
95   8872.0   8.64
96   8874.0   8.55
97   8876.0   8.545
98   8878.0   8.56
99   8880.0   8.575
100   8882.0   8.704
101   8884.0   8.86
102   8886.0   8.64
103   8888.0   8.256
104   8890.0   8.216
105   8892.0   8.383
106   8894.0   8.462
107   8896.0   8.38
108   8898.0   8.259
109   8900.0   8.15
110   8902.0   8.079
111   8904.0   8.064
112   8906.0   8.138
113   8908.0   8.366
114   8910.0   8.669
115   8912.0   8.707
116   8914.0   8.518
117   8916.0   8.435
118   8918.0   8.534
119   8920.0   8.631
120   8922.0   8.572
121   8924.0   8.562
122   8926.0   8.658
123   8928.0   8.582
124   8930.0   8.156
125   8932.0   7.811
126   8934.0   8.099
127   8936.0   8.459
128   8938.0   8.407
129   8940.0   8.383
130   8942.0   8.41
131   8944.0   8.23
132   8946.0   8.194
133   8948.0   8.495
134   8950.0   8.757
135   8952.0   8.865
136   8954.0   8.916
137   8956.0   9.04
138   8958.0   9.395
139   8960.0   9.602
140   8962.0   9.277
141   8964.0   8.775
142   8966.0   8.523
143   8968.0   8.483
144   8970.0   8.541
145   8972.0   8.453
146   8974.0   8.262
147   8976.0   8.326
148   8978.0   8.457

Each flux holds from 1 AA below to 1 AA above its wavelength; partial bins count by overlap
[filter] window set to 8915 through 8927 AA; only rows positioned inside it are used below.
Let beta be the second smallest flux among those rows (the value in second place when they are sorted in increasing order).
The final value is 8.534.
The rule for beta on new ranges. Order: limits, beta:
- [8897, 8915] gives 8.079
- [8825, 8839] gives 7.958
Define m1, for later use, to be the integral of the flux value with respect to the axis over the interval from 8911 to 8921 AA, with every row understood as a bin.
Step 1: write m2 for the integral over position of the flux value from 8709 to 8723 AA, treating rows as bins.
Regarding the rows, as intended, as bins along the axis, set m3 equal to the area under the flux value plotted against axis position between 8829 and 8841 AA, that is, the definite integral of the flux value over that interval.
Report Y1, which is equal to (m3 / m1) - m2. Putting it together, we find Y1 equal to -121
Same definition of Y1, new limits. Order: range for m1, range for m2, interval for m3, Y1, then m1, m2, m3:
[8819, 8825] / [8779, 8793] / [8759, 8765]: -120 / 54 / 121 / 54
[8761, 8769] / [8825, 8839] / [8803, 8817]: -114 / 70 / 116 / 127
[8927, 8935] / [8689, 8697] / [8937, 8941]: -71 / 65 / 72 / 34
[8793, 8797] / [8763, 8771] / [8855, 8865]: -65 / 32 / 67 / 87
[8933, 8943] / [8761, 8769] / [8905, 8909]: -69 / 84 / 70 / 33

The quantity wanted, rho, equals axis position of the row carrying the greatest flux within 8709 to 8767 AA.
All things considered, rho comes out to 8738.0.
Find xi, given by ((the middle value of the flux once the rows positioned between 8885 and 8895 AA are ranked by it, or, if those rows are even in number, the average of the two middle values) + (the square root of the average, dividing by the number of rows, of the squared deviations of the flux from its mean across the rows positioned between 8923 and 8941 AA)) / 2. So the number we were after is 4.32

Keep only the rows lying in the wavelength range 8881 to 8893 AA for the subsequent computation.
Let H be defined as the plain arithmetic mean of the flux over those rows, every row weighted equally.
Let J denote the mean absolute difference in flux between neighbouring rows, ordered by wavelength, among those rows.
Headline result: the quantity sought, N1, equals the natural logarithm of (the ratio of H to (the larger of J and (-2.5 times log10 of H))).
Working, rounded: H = 8.5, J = 0.19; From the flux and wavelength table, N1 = 3.8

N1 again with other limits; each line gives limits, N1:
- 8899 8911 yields 4.1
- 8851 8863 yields 4.2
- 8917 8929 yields 4.8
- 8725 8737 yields 4.6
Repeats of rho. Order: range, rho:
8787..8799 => 8788.0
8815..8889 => 8818.0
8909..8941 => 8912.0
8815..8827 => 8818.0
